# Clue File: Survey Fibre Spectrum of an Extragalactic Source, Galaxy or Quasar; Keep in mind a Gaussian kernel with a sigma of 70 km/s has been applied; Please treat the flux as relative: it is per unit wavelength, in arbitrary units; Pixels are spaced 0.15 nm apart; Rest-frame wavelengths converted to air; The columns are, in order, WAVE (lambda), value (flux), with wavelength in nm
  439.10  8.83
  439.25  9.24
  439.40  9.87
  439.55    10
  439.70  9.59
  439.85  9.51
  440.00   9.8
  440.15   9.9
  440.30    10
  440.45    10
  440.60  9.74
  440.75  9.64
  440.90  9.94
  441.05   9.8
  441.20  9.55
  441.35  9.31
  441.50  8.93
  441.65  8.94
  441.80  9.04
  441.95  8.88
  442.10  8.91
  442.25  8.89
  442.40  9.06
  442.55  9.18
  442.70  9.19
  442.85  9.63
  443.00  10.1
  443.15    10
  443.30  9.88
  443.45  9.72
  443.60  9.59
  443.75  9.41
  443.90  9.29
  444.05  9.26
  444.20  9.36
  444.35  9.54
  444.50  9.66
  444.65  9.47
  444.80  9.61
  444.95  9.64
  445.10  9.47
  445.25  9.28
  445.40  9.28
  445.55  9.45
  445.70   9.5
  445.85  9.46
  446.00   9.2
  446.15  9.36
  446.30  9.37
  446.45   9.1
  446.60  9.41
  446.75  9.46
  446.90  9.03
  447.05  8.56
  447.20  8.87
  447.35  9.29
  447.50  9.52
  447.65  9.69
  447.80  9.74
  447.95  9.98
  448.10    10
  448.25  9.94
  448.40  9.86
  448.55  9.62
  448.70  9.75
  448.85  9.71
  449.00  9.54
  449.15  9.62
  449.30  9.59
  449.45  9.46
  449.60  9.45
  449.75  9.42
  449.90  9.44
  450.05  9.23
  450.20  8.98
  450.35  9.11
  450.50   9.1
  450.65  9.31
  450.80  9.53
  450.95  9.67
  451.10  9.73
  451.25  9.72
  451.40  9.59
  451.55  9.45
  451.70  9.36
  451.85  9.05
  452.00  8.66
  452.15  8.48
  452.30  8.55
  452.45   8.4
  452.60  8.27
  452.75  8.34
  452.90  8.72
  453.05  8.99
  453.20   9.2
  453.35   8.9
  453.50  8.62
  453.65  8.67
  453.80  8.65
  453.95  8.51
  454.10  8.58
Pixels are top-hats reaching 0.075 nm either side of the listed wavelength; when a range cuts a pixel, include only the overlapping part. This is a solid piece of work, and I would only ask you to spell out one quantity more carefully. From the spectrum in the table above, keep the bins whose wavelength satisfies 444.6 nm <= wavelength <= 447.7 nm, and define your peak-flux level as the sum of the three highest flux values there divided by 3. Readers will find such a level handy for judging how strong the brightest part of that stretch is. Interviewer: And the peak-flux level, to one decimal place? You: 9.6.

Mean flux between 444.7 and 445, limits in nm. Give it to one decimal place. 9.6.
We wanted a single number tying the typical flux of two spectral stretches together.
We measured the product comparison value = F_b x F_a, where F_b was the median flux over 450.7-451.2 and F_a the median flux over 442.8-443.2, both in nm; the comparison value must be 97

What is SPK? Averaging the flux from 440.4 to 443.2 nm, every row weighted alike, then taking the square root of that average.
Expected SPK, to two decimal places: 3.07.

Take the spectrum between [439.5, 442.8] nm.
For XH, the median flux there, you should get 9.53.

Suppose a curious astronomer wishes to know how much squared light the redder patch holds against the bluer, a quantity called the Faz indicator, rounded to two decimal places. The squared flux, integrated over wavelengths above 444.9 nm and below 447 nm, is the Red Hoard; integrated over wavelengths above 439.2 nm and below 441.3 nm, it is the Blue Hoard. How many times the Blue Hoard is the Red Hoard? 0.92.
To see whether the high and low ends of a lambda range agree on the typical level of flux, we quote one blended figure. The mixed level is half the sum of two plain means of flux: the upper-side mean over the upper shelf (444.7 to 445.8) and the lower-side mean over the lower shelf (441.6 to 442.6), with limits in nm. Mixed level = 9.22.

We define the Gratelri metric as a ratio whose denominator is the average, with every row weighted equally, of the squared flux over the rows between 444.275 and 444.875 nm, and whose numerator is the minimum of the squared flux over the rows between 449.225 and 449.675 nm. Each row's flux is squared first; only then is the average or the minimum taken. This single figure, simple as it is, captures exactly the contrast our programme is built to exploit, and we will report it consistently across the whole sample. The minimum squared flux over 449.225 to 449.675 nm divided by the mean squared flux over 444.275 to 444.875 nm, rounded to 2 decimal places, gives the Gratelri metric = 0.98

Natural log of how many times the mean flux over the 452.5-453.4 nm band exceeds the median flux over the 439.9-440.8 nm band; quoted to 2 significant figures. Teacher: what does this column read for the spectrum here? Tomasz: -0.12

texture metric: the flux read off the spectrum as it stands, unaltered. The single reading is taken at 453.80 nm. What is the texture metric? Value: 8.65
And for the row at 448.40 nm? 9.86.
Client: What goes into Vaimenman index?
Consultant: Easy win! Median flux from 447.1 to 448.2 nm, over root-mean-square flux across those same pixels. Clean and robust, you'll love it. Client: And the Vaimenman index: 1.01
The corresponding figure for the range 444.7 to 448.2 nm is 1.00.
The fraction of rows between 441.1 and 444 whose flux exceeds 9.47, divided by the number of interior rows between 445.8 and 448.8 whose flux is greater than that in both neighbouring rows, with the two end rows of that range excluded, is 0.12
